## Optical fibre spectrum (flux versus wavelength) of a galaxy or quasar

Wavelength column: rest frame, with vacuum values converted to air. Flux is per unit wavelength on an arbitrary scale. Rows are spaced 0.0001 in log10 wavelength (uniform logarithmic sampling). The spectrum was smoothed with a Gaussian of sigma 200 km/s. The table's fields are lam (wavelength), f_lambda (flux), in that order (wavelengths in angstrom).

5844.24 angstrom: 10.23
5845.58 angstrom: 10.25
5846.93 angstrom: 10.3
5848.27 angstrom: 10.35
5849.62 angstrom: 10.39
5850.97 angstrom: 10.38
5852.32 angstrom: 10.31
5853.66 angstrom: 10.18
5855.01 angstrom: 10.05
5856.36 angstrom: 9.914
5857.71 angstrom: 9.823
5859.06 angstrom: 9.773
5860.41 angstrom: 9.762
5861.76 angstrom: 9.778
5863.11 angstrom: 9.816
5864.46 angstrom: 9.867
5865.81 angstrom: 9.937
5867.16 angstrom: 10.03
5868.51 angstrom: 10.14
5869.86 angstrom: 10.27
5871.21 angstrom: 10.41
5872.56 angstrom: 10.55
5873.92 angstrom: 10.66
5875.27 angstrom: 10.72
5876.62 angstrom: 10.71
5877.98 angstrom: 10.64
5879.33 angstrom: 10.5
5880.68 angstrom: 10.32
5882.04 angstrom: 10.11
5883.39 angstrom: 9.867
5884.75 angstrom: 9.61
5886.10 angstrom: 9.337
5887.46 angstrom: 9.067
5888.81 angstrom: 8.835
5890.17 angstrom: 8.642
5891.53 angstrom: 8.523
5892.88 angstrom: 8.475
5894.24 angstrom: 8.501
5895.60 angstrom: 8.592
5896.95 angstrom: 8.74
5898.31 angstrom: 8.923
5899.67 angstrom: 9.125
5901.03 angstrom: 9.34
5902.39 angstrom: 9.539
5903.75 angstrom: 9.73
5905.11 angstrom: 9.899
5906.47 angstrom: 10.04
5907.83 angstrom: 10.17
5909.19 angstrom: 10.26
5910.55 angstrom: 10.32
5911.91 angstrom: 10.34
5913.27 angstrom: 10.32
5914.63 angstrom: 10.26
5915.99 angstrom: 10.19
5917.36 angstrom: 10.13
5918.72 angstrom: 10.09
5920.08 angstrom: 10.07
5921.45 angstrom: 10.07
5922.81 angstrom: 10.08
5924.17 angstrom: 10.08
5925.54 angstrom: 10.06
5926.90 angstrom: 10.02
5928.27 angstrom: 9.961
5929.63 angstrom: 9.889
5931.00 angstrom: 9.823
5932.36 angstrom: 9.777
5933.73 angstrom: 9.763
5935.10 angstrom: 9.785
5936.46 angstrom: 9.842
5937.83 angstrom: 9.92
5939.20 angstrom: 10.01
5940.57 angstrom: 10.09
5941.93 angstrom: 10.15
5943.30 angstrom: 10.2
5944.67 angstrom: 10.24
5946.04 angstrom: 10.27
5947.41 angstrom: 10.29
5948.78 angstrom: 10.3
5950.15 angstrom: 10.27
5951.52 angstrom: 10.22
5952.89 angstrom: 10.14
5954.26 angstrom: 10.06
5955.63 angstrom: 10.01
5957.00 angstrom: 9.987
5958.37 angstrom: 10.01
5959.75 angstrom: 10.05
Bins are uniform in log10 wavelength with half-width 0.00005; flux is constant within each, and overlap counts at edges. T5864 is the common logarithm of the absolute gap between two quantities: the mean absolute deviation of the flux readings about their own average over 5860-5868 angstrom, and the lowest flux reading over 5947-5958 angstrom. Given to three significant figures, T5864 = 0.996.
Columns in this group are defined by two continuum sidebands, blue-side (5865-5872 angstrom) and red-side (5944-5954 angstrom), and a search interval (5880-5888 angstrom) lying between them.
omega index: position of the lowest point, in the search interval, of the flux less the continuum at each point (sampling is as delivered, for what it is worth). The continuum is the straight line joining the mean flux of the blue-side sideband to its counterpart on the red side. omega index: 5887.46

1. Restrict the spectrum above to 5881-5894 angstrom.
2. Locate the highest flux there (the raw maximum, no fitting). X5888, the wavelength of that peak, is 5882.04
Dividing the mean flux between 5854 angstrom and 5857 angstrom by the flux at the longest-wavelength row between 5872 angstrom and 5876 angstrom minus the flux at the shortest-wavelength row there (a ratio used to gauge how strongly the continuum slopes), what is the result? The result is 59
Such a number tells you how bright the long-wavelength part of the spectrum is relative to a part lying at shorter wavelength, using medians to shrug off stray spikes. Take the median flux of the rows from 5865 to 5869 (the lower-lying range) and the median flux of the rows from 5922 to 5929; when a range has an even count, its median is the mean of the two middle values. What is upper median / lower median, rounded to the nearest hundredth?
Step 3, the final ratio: 1.00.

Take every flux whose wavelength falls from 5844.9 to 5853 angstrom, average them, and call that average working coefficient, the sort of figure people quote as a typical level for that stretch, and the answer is 10.3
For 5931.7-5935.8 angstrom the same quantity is 9.8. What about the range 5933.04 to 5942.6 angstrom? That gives 9.9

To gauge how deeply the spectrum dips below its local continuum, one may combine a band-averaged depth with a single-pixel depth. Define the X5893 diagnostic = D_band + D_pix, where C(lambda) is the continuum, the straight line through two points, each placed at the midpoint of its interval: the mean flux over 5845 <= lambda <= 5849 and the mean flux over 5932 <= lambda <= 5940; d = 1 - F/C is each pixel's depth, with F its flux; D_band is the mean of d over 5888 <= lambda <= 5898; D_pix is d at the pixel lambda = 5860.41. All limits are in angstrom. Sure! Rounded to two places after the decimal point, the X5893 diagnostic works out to 0.19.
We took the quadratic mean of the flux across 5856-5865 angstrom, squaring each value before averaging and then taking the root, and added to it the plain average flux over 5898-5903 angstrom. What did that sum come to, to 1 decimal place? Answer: 19.1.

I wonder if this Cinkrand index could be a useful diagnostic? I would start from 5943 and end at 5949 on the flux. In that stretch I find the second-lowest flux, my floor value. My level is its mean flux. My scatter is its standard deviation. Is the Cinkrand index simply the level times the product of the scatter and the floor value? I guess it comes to 4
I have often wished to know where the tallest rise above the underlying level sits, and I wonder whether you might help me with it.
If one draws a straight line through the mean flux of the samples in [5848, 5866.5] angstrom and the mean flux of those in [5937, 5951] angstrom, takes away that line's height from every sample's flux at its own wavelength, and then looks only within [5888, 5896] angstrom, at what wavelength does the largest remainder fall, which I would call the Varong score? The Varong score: 5888.81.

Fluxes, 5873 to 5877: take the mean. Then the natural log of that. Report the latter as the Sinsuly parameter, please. 2.37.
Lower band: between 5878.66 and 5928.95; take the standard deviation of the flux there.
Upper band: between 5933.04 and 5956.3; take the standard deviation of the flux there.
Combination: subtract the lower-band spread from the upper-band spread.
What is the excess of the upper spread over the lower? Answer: -0.46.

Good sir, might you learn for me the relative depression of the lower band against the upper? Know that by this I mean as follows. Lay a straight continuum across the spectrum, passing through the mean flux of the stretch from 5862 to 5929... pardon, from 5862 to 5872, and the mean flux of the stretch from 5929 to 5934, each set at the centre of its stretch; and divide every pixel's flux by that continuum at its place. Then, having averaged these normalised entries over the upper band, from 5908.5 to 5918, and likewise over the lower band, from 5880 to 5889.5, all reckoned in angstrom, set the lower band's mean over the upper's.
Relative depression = 0.92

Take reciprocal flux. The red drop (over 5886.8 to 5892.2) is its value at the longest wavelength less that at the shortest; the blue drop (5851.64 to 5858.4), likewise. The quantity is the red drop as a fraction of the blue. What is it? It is 1.5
